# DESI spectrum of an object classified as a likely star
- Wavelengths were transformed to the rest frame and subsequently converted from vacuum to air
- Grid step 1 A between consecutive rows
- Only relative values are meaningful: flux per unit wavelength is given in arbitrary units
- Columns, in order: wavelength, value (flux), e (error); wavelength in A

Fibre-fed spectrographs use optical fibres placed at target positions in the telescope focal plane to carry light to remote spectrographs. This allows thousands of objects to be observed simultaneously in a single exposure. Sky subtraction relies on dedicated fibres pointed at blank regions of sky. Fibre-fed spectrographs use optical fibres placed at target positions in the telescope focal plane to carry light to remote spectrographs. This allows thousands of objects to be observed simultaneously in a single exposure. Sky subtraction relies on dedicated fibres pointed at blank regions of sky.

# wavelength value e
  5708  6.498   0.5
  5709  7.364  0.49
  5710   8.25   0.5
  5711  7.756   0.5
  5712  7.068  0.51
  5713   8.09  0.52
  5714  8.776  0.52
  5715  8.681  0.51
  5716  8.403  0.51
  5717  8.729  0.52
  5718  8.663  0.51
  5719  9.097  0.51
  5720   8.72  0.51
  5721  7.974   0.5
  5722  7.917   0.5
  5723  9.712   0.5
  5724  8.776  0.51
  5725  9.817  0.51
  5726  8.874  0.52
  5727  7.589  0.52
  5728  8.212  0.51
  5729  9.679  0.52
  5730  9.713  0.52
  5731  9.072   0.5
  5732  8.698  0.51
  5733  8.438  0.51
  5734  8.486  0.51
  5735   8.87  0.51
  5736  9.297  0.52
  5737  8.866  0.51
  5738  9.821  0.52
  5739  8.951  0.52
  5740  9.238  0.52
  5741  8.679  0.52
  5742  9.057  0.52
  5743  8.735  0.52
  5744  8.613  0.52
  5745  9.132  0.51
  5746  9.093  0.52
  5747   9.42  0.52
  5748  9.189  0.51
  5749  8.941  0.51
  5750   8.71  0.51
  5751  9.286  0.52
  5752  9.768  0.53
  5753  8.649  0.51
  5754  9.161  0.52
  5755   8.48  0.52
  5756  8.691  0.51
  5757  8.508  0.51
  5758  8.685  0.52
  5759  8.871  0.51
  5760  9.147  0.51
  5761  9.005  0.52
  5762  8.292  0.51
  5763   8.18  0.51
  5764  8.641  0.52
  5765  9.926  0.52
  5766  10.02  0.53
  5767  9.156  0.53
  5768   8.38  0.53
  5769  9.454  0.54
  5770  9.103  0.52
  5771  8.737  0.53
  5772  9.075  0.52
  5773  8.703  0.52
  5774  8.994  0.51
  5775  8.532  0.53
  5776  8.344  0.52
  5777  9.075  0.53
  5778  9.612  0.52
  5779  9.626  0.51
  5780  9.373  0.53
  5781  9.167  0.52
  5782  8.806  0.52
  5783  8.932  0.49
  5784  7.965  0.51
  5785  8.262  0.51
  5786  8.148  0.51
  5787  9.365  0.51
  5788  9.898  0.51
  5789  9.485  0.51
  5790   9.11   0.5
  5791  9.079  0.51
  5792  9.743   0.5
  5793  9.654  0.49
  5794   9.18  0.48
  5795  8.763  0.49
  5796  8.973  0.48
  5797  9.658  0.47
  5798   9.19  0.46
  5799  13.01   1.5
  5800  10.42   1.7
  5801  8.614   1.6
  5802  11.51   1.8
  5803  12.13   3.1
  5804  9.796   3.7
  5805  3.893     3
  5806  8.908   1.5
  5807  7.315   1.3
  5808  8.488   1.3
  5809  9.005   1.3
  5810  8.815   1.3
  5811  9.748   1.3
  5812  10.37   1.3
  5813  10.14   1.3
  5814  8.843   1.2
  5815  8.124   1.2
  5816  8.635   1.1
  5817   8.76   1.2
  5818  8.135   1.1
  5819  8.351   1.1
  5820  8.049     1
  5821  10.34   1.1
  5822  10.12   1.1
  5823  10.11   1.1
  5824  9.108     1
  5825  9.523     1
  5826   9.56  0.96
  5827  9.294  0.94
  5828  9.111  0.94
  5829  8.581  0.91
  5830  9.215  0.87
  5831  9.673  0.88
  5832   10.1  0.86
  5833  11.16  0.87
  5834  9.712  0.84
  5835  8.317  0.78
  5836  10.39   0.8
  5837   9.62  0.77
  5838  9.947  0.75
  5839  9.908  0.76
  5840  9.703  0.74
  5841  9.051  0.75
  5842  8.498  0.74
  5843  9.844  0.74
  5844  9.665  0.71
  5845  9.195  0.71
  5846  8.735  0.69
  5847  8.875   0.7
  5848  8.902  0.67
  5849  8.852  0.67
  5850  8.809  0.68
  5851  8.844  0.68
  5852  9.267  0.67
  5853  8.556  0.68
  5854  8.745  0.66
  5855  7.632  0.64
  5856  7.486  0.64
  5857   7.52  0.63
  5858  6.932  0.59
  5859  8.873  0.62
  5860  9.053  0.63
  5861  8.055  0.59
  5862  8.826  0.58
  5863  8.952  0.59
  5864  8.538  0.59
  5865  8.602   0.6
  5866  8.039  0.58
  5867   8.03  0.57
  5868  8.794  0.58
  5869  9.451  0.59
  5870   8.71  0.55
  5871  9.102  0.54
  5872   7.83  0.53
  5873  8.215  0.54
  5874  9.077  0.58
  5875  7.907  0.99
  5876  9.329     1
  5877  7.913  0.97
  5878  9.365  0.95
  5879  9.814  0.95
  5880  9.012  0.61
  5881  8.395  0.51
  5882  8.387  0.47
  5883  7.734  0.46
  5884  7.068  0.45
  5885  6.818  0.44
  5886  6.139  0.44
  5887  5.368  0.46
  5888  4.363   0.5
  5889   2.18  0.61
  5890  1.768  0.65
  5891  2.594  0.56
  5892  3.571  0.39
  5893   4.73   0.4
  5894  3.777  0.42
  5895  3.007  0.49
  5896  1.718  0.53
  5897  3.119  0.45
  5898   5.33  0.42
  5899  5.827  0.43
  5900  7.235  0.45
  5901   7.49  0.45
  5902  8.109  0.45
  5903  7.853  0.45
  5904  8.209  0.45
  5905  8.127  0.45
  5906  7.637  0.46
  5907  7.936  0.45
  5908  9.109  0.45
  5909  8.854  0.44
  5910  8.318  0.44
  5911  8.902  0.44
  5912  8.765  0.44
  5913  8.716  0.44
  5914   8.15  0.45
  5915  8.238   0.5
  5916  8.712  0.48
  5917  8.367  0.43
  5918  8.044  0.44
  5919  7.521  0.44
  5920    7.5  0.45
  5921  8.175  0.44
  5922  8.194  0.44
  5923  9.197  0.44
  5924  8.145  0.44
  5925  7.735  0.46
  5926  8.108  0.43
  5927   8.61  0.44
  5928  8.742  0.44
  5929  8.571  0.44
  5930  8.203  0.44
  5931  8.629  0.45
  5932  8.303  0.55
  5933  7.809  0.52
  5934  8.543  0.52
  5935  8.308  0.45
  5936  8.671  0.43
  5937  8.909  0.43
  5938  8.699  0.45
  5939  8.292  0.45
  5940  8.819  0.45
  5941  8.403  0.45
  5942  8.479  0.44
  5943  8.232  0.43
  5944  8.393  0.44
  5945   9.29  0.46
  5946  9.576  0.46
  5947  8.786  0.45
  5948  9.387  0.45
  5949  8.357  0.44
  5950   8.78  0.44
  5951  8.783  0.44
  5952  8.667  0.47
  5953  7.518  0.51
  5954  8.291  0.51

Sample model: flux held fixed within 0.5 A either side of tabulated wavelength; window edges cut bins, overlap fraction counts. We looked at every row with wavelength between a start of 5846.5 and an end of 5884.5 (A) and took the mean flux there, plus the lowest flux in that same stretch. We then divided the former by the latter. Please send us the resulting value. 1.23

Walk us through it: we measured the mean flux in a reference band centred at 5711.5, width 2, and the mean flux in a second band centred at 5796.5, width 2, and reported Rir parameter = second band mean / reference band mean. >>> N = 1.26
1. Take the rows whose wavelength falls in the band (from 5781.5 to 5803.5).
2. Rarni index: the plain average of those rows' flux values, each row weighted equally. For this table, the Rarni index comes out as 9.5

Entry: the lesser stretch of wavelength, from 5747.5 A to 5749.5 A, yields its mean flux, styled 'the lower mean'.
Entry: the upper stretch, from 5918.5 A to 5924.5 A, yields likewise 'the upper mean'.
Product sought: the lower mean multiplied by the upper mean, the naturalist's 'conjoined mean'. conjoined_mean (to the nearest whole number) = 74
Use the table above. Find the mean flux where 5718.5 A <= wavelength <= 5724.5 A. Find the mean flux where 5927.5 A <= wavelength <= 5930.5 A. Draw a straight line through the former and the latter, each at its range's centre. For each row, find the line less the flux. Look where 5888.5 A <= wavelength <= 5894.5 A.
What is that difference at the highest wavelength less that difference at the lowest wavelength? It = -1.6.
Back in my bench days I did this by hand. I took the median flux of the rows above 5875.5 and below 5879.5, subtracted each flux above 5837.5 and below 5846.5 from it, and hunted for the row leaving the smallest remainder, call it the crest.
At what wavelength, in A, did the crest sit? 5838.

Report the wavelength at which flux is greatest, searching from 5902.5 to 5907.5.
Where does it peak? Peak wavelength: 5904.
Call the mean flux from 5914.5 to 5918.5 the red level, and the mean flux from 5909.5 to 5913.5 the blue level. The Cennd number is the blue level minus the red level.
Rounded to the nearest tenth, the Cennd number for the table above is 0.3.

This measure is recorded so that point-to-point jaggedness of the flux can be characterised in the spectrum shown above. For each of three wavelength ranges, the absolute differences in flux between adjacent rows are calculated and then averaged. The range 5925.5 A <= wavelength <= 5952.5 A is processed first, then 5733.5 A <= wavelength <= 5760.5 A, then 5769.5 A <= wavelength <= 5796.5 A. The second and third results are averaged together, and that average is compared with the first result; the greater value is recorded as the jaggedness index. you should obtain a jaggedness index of 0.40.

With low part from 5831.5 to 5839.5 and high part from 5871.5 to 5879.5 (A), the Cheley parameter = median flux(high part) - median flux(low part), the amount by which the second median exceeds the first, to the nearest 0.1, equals -1.3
